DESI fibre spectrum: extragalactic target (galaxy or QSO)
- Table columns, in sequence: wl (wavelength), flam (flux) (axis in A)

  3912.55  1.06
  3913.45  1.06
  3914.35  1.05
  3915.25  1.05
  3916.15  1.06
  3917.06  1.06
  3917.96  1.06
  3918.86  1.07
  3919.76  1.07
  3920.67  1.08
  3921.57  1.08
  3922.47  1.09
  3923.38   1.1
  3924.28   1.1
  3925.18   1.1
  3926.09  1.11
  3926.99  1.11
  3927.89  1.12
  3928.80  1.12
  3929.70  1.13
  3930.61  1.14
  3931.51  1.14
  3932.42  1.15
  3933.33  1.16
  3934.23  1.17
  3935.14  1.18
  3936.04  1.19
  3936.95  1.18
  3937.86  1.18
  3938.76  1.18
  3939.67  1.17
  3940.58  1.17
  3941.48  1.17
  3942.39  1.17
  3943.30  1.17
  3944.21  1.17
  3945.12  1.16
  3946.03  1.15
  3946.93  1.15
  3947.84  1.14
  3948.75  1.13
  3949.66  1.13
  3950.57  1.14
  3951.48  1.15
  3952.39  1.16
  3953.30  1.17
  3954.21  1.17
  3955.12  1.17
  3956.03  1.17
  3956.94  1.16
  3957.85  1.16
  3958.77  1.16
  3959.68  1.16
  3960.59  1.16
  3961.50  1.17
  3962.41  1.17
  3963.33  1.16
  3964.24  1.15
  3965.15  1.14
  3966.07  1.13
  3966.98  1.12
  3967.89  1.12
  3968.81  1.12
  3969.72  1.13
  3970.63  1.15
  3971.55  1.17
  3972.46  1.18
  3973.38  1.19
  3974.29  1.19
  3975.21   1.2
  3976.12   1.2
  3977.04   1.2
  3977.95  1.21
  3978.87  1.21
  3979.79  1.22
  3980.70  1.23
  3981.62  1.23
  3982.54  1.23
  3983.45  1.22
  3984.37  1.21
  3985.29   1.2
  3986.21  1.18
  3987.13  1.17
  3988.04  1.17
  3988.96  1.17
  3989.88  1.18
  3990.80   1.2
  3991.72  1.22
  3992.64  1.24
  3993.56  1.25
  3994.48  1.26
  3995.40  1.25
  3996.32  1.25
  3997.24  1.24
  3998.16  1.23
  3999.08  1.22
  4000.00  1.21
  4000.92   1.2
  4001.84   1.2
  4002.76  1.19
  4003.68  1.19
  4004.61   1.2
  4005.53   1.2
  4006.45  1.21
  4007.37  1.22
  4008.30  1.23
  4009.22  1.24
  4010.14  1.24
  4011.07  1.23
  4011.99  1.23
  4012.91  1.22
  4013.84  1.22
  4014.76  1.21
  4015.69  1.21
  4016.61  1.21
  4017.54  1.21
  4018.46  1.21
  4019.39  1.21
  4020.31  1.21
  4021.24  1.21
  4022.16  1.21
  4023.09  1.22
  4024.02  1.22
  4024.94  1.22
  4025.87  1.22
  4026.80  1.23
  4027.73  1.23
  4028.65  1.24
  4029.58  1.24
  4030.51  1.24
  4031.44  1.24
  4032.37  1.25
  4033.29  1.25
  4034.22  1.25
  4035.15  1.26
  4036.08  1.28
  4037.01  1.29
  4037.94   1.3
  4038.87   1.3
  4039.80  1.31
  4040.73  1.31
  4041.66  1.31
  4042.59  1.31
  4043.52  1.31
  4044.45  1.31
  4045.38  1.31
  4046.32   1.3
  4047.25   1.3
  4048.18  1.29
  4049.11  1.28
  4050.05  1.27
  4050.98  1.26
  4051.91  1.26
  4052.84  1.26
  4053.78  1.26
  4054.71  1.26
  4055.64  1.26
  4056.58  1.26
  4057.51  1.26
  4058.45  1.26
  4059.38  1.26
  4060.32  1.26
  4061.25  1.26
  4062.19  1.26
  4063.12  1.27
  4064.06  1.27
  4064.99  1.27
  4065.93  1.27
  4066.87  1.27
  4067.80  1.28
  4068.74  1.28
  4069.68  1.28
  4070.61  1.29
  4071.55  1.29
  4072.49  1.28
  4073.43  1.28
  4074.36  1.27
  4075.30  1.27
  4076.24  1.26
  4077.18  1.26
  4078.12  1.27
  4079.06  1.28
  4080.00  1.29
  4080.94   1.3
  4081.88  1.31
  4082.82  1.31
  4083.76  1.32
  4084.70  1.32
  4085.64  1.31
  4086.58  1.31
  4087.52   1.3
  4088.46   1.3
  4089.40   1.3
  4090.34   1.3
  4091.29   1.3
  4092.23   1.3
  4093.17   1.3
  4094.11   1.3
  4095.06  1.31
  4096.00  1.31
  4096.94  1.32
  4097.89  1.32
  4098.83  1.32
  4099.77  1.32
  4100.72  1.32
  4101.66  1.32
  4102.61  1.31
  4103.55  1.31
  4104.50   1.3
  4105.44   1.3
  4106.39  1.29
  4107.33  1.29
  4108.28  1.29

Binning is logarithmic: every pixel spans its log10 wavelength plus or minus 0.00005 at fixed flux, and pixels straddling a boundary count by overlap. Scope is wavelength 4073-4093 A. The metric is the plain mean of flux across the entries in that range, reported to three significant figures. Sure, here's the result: 1.29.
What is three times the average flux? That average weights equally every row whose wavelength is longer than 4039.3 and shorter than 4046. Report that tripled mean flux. 3.93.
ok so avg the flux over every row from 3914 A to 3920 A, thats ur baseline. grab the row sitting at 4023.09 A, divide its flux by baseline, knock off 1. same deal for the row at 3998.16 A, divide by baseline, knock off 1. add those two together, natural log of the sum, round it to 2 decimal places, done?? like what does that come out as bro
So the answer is -1.17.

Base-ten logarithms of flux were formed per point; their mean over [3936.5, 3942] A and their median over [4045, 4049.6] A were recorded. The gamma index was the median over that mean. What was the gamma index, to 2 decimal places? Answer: 1.63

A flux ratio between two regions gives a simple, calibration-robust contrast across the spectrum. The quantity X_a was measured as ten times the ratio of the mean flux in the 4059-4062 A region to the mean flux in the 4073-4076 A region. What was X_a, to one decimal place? 9.9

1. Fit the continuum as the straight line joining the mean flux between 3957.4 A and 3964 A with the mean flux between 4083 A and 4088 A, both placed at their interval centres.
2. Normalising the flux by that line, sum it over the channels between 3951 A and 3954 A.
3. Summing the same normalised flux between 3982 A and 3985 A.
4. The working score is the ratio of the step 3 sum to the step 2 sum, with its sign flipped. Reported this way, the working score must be -1.02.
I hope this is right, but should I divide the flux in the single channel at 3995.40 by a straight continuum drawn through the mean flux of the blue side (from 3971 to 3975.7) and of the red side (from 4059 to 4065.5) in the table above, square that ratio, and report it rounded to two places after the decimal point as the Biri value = 1.08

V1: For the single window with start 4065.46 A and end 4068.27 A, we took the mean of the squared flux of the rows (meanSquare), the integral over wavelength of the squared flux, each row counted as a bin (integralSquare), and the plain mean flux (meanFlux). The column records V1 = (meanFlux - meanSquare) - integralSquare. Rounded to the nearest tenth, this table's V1 -4.9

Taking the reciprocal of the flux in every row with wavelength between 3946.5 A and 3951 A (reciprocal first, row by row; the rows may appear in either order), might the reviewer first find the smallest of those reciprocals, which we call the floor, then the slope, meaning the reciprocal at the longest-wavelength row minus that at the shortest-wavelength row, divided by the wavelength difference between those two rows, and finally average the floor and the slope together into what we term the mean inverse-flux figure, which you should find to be 0.436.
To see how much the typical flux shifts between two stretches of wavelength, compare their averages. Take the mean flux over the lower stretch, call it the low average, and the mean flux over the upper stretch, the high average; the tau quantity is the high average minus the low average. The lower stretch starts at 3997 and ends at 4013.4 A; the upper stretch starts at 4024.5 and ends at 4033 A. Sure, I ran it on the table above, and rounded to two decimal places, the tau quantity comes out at 0.02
